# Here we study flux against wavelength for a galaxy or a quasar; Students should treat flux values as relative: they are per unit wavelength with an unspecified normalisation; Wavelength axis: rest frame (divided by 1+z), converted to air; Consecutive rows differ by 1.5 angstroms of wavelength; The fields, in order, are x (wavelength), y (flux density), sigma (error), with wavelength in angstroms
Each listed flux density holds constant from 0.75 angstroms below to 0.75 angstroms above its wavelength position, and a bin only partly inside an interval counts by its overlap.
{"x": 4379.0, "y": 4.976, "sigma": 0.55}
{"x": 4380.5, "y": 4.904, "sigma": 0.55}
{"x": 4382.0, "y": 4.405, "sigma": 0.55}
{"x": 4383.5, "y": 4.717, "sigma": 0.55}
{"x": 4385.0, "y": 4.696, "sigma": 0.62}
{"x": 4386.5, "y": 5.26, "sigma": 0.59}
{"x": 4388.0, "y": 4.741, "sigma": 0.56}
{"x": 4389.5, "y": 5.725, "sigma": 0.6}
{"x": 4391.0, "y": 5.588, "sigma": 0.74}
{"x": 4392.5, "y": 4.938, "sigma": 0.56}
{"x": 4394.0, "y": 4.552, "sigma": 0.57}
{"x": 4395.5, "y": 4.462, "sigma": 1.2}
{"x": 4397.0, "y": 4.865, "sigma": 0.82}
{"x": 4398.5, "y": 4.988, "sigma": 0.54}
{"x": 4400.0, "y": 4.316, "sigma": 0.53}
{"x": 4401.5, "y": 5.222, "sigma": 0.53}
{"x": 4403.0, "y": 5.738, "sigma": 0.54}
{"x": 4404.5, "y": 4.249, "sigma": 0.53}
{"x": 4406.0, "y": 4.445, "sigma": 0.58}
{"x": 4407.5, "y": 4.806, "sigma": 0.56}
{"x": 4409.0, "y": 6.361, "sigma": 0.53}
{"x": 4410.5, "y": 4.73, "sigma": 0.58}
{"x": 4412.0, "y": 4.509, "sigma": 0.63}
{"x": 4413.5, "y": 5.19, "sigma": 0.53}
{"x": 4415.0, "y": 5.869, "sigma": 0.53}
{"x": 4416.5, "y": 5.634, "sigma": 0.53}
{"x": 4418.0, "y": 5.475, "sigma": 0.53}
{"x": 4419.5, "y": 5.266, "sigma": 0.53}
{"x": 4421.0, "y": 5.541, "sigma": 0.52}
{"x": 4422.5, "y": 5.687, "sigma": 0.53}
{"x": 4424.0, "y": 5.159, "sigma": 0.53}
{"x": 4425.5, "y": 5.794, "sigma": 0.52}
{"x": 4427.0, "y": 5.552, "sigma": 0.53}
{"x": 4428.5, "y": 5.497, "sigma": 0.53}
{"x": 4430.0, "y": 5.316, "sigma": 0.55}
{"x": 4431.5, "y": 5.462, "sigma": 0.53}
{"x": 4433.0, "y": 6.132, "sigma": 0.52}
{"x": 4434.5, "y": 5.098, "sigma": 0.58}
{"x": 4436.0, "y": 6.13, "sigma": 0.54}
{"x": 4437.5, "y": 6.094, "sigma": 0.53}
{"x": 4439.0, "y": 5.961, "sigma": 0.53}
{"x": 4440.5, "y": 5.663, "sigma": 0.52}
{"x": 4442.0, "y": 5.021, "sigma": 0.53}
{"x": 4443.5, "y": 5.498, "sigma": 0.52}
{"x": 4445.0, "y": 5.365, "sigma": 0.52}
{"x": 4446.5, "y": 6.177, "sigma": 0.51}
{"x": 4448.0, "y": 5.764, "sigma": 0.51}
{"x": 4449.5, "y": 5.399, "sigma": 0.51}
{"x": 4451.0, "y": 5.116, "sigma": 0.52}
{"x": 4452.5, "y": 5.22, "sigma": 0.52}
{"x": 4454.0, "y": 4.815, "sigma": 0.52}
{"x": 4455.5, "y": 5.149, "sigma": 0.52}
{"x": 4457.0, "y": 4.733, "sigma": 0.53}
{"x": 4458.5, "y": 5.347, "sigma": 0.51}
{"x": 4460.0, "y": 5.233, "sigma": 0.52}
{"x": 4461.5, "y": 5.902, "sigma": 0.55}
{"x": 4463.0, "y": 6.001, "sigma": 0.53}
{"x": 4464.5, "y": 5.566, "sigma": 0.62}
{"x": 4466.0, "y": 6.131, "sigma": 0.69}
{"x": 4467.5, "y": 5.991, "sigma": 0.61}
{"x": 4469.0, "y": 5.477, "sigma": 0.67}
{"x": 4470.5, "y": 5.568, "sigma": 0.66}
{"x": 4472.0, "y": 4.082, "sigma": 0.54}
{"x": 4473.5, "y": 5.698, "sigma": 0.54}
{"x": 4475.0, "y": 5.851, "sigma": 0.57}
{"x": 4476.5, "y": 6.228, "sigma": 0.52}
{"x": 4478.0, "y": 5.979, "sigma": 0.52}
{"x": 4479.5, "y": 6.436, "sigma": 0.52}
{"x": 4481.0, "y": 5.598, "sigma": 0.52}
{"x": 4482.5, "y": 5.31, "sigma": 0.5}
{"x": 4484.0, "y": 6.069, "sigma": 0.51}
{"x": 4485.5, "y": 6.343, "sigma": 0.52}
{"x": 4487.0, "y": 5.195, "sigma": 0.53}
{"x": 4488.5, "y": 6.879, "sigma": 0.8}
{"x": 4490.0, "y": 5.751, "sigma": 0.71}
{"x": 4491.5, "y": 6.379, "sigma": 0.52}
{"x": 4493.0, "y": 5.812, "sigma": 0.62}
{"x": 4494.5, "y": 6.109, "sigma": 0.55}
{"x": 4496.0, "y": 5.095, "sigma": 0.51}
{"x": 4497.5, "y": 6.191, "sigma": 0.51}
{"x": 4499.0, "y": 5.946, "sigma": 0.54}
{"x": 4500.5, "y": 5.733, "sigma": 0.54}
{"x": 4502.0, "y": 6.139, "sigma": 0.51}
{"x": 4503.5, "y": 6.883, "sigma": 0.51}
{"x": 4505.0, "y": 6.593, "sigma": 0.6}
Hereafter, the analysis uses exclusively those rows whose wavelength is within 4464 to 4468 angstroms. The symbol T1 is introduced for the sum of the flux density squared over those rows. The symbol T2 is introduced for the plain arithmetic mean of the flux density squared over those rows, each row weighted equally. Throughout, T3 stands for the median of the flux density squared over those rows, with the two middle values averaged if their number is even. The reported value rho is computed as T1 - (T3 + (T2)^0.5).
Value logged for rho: 63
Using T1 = 104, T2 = 35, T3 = 35.9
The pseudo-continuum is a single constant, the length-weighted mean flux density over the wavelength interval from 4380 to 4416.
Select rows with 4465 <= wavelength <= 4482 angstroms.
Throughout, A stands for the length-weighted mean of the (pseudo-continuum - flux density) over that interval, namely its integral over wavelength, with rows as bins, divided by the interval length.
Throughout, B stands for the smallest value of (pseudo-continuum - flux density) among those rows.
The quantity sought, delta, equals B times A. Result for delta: 1.1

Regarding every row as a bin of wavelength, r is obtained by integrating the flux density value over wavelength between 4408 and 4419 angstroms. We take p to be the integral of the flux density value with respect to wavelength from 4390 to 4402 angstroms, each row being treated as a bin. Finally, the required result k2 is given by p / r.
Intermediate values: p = 59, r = 59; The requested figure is 1.0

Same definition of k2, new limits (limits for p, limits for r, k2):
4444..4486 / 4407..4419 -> 3.7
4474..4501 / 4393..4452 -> 0.5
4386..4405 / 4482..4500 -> 0.9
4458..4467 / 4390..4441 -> 0.2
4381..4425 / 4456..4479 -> 1.7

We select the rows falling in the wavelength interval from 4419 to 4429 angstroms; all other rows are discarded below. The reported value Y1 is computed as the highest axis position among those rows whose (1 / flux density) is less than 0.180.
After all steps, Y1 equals 4425.5 angstroms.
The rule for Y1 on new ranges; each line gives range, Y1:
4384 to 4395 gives 4391.0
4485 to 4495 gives 4494.5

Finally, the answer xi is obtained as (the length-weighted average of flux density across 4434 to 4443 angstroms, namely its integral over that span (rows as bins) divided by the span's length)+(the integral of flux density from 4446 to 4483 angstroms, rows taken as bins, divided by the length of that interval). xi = 11.22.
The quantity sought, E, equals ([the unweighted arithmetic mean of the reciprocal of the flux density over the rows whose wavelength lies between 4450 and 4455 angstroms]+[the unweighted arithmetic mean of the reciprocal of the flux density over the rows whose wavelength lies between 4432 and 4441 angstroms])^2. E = 0.14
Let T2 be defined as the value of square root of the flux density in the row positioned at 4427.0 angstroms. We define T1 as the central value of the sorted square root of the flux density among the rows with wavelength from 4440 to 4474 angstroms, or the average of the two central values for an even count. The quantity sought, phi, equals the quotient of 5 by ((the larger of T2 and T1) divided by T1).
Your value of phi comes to 4.97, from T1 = 2.34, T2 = 2.36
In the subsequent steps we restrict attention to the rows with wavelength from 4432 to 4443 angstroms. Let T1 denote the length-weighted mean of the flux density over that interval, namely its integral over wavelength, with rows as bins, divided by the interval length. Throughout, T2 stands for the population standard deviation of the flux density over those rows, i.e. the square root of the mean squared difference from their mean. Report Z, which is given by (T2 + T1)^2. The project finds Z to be 38.0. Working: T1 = 5.72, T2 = 0.45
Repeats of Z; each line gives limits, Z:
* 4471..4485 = 40.4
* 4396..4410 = 31.8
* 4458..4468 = 36.8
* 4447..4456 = 30.9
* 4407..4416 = 35.2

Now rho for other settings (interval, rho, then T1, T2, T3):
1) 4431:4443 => 221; 261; 33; 33.8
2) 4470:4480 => 190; 230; 33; 34.2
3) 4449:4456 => 101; 132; 26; 26.5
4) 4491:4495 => 68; 112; 37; 37.3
